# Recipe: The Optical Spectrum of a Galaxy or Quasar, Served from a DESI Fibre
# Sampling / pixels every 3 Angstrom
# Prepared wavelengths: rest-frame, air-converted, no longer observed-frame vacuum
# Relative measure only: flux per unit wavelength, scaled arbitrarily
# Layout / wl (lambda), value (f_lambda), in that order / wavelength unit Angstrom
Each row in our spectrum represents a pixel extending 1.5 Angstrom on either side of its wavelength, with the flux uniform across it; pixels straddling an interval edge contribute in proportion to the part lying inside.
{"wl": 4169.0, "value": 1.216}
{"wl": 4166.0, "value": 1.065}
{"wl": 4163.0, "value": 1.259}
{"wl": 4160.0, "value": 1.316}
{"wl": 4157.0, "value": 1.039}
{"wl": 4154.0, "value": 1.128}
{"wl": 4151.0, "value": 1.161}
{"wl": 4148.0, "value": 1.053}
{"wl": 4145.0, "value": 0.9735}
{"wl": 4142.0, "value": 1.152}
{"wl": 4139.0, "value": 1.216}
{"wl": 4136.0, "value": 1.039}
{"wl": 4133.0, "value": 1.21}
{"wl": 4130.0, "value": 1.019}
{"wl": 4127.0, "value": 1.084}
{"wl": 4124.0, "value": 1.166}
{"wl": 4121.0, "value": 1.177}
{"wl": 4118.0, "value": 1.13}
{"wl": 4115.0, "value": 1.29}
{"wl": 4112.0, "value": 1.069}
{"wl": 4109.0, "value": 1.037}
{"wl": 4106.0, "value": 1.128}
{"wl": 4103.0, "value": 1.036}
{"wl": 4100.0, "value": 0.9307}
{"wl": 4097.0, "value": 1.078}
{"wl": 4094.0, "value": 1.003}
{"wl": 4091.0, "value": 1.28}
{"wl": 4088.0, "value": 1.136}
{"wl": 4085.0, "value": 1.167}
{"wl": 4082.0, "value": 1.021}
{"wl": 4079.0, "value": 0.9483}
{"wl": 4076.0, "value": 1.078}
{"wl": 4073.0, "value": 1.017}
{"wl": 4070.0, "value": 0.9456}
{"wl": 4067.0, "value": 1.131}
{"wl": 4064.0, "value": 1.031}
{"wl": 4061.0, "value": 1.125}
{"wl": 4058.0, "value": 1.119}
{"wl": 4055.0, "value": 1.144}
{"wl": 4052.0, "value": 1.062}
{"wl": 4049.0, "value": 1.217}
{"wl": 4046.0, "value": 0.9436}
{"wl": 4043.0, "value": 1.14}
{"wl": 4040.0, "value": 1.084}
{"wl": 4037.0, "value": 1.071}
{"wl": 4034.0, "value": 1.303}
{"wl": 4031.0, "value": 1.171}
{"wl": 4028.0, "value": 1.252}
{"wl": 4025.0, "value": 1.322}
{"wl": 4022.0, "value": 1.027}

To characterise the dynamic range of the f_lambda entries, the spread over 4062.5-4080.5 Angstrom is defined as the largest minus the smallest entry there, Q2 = 0.19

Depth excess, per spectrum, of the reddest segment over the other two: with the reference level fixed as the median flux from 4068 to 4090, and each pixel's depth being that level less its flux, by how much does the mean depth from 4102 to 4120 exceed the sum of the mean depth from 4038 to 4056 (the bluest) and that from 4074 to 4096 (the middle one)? 0.05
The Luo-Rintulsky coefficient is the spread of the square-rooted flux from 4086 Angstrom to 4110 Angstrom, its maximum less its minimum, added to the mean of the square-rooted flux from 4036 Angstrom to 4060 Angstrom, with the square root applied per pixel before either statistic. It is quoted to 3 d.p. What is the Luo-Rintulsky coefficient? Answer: 1.214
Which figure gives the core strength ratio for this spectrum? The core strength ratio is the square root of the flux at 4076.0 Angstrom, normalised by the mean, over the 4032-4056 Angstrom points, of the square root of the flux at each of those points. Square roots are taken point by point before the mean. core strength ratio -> 0.98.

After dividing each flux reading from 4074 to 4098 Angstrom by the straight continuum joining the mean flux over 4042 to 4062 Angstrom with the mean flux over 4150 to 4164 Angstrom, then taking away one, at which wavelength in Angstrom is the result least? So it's 4079.0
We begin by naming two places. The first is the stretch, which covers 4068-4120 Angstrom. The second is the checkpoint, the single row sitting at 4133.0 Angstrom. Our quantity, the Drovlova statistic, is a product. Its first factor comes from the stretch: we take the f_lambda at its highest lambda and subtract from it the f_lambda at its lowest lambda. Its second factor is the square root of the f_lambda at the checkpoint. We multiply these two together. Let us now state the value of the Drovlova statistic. 0.20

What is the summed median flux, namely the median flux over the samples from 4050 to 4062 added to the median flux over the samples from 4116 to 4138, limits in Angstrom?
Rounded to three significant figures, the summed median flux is 2.25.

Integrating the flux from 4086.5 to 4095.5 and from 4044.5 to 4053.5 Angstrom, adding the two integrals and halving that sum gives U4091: 10.0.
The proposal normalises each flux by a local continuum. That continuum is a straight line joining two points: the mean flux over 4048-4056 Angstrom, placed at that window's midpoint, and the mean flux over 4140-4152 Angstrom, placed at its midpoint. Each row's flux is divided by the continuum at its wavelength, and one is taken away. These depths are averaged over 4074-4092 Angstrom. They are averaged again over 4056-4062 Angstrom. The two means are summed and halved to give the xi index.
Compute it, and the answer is -0.014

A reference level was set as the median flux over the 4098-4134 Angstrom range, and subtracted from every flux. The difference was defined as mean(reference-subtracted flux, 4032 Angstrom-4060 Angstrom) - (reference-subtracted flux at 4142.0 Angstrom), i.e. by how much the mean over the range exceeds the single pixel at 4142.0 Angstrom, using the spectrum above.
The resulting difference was -0.03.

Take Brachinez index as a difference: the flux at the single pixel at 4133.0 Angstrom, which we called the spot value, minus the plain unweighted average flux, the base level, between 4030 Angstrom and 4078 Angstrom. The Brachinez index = 0.11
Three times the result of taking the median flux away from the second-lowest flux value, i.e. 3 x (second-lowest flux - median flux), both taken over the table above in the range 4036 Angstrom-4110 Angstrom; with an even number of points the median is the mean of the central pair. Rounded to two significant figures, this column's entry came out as -0.40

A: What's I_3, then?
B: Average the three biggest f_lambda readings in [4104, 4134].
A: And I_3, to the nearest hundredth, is 1.23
